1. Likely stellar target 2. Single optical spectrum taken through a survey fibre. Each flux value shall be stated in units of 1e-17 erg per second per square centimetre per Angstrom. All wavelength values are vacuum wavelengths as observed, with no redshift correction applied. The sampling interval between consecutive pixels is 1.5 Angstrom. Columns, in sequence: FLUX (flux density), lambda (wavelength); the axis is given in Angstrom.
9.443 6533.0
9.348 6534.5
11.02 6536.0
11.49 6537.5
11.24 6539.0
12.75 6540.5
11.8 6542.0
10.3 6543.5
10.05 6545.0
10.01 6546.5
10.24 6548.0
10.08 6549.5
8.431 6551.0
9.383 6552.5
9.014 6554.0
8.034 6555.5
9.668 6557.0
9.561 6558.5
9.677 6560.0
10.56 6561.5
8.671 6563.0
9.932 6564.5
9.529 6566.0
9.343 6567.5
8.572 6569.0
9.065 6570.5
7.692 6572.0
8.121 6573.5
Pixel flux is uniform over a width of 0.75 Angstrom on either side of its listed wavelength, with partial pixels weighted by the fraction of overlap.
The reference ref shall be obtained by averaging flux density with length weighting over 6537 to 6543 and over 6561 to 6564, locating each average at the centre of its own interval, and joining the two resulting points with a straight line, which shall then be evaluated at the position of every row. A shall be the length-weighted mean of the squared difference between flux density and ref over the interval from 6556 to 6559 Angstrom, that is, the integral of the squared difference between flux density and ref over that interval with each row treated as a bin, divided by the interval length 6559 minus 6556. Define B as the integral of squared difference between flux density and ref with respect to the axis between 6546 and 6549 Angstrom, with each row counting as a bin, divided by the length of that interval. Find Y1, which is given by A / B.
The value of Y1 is 0.7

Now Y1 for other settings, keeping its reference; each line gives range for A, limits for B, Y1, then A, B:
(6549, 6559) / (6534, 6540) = 0.9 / 2.11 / 2.4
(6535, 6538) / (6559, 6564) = 3.1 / 1.50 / 0.5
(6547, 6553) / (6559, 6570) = 6.3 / 1.89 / 0.3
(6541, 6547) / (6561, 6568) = 2.5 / 1.02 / 0.4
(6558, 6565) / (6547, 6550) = 0.7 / 0.41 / 0.6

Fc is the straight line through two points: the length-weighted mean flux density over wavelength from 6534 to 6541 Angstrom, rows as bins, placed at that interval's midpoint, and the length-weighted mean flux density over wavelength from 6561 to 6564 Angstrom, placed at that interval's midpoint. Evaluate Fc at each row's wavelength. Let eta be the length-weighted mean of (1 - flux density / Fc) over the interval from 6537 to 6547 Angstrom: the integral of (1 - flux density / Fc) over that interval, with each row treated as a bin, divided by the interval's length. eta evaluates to -0.020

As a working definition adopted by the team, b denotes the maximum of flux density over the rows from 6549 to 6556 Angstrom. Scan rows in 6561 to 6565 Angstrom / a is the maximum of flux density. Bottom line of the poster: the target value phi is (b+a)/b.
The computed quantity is 2.05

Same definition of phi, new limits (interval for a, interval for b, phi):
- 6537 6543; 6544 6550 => 2.25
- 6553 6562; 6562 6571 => 2.06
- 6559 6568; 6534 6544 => 1.83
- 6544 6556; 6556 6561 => 2.06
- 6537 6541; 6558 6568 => 2.21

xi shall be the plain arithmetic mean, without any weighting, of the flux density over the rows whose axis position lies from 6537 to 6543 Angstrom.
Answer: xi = 11.8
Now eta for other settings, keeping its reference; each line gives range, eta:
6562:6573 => 0.028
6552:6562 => 0.052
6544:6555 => 0.080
